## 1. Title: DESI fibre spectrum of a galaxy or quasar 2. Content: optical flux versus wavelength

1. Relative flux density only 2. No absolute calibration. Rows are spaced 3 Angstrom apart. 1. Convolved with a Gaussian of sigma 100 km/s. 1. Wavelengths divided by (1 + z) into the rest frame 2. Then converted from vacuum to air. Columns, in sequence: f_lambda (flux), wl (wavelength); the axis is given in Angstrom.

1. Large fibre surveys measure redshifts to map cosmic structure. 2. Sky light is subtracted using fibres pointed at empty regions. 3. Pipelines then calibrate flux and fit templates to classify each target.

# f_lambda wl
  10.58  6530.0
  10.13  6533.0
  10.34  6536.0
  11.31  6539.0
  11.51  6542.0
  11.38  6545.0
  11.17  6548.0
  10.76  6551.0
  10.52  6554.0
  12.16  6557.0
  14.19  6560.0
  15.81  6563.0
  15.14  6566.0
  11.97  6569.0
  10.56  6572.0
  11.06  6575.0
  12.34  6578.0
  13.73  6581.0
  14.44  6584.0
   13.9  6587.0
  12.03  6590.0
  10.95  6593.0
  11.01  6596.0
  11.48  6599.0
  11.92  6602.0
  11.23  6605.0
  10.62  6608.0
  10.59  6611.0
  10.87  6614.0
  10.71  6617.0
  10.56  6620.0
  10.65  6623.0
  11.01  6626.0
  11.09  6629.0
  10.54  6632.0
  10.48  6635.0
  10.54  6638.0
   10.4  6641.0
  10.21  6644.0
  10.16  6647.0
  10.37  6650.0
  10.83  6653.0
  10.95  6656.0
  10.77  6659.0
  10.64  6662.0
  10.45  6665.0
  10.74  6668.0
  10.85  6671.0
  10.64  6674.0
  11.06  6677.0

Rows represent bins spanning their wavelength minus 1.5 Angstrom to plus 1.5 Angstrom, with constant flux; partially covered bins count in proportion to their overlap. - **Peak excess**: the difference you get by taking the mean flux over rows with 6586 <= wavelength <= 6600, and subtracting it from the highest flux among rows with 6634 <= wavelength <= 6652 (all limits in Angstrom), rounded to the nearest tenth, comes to -1.3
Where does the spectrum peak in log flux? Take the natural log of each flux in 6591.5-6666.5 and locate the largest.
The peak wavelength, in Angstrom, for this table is 6602.0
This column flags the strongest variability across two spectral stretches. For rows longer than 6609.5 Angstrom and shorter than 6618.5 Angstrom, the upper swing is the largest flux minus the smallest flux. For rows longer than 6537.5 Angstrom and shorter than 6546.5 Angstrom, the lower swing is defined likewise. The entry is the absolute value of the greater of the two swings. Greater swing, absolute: 0.3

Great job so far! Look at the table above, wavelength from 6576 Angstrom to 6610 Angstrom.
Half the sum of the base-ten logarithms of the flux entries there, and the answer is 5.95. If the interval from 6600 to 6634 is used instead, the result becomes 5.70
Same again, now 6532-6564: 5.86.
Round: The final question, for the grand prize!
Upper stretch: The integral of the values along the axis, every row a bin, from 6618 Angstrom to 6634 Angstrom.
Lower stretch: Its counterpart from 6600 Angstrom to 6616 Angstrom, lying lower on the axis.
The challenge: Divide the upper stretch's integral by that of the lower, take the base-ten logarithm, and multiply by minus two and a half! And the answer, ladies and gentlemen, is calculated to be 0.03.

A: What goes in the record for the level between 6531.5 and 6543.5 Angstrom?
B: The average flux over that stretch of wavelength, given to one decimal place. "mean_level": 10.8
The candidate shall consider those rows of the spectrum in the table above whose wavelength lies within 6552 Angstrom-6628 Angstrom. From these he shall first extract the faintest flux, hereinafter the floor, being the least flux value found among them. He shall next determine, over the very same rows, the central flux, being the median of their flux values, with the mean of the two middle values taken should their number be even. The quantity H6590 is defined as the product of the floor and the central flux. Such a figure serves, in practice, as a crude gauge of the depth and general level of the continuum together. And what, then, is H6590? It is 118.1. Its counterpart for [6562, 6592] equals 137.6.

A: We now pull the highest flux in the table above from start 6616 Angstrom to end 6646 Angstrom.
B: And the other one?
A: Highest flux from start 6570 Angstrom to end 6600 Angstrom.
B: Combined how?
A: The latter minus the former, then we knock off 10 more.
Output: -7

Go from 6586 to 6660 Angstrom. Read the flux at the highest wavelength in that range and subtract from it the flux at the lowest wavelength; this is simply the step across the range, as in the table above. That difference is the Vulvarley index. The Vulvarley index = -3.1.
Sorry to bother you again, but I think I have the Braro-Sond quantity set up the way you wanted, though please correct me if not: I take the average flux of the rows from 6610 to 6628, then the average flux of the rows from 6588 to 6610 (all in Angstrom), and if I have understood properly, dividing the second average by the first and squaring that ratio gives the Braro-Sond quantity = 1.1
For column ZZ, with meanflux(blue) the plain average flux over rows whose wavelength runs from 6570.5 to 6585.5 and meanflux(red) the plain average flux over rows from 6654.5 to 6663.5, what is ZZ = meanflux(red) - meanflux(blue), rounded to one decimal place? -1.6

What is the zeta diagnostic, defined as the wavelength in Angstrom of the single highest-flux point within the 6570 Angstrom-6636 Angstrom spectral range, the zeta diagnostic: 6584.0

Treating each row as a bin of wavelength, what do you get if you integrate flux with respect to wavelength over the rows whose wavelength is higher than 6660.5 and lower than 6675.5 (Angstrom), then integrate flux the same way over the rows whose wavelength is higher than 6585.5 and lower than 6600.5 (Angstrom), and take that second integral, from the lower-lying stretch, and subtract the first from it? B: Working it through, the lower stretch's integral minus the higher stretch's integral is 18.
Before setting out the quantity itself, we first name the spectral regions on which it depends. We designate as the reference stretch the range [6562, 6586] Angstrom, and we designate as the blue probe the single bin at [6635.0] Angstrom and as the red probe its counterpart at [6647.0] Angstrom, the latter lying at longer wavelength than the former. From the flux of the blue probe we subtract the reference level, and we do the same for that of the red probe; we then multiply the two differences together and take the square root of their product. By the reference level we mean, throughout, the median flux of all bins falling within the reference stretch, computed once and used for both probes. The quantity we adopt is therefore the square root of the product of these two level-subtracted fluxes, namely 2.71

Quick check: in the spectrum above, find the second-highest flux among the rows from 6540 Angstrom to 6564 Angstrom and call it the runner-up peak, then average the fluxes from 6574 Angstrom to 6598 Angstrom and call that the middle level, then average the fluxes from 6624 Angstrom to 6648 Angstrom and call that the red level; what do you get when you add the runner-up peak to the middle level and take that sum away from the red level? -16.1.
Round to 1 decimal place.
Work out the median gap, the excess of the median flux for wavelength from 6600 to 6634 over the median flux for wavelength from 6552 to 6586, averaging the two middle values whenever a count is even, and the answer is -1.6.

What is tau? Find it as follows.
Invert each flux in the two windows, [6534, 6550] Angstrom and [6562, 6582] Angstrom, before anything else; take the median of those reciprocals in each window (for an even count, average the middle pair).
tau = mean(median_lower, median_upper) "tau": 0.0847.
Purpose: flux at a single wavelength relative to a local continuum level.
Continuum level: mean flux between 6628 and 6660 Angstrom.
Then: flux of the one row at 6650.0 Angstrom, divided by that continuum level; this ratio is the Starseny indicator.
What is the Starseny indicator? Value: 0.98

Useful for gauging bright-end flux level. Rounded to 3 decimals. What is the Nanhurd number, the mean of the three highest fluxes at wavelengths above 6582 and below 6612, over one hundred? 0.135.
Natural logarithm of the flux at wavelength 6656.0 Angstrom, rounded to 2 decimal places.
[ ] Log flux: 2.39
